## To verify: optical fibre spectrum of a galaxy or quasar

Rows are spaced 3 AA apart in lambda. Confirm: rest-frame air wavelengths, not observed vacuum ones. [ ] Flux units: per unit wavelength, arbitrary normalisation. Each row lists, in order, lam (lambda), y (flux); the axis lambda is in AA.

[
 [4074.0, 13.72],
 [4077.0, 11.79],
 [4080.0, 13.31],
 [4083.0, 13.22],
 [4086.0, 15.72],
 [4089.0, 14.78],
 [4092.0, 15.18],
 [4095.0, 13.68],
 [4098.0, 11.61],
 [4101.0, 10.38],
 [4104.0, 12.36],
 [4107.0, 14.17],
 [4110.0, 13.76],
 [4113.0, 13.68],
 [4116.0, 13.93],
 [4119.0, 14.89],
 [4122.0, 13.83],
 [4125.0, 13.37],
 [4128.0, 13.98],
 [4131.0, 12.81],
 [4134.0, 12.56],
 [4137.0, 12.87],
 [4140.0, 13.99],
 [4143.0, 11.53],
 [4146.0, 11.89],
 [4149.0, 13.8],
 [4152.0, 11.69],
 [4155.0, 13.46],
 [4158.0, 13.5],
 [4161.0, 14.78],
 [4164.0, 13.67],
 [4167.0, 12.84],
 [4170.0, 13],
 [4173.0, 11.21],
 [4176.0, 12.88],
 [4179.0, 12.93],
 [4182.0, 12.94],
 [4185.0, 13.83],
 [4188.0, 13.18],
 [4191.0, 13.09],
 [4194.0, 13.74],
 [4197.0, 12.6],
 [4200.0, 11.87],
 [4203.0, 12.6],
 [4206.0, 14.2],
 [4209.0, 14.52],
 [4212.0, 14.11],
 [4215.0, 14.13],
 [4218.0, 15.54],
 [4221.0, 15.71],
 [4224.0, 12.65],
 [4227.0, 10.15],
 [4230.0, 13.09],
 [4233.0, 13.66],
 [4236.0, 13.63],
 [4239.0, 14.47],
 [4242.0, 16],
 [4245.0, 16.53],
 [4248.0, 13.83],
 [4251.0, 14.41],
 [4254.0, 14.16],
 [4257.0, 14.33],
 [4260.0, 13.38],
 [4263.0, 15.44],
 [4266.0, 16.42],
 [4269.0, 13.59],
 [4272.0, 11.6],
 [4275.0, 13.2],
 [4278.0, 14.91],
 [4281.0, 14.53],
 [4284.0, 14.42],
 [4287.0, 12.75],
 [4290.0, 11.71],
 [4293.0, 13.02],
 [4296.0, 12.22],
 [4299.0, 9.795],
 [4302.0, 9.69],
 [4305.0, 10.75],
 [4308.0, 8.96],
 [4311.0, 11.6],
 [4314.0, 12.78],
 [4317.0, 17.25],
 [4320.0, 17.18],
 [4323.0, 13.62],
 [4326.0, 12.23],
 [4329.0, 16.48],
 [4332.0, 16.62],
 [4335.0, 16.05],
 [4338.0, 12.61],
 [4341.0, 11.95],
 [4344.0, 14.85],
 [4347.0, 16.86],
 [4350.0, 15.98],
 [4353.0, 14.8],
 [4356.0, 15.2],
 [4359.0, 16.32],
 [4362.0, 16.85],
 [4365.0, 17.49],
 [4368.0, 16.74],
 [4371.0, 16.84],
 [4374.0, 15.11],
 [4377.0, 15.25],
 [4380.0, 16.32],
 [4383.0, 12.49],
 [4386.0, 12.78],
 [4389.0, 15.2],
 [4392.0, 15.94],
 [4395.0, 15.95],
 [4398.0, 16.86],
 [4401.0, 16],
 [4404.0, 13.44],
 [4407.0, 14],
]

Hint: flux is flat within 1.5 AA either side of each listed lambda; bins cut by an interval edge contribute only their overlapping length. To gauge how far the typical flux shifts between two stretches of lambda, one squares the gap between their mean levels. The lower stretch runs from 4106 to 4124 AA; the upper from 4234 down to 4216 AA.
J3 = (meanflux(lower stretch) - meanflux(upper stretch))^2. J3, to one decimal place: 0.3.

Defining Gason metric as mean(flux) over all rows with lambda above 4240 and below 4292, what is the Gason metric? 14.2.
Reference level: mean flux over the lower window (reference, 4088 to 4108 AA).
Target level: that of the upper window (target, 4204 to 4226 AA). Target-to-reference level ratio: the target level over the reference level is 1.09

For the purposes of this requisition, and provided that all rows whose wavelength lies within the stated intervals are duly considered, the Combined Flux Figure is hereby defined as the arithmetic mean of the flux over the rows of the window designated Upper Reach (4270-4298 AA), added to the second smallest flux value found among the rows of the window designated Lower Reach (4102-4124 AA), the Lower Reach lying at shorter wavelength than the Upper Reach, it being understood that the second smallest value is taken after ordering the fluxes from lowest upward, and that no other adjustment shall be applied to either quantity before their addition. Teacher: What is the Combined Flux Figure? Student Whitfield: 26.8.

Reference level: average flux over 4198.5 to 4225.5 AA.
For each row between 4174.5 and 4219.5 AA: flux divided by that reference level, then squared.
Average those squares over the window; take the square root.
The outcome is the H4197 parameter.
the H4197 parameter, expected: 0.970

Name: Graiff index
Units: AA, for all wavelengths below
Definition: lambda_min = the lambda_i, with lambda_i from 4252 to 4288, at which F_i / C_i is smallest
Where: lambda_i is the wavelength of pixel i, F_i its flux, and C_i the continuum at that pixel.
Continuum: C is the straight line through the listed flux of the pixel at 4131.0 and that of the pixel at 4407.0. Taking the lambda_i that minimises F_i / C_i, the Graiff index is 4272.0 AA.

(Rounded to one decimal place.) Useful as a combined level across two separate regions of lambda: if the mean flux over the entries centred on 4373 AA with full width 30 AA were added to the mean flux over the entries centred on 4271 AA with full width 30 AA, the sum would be 29.8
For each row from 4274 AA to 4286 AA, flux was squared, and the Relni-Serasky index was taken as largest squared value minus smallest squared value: 48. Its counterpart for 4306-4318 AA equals 217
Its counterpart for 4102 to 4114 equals 48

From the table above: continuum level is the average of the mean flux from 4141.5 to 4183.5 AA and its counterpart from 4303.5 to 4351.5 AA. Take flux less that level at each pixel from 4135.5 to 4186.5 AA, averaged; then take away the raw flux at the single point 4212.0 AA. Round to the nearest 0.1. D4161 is -14.6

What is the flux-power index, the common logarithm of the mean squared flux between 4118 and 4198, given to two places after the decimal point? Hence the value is 2.24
